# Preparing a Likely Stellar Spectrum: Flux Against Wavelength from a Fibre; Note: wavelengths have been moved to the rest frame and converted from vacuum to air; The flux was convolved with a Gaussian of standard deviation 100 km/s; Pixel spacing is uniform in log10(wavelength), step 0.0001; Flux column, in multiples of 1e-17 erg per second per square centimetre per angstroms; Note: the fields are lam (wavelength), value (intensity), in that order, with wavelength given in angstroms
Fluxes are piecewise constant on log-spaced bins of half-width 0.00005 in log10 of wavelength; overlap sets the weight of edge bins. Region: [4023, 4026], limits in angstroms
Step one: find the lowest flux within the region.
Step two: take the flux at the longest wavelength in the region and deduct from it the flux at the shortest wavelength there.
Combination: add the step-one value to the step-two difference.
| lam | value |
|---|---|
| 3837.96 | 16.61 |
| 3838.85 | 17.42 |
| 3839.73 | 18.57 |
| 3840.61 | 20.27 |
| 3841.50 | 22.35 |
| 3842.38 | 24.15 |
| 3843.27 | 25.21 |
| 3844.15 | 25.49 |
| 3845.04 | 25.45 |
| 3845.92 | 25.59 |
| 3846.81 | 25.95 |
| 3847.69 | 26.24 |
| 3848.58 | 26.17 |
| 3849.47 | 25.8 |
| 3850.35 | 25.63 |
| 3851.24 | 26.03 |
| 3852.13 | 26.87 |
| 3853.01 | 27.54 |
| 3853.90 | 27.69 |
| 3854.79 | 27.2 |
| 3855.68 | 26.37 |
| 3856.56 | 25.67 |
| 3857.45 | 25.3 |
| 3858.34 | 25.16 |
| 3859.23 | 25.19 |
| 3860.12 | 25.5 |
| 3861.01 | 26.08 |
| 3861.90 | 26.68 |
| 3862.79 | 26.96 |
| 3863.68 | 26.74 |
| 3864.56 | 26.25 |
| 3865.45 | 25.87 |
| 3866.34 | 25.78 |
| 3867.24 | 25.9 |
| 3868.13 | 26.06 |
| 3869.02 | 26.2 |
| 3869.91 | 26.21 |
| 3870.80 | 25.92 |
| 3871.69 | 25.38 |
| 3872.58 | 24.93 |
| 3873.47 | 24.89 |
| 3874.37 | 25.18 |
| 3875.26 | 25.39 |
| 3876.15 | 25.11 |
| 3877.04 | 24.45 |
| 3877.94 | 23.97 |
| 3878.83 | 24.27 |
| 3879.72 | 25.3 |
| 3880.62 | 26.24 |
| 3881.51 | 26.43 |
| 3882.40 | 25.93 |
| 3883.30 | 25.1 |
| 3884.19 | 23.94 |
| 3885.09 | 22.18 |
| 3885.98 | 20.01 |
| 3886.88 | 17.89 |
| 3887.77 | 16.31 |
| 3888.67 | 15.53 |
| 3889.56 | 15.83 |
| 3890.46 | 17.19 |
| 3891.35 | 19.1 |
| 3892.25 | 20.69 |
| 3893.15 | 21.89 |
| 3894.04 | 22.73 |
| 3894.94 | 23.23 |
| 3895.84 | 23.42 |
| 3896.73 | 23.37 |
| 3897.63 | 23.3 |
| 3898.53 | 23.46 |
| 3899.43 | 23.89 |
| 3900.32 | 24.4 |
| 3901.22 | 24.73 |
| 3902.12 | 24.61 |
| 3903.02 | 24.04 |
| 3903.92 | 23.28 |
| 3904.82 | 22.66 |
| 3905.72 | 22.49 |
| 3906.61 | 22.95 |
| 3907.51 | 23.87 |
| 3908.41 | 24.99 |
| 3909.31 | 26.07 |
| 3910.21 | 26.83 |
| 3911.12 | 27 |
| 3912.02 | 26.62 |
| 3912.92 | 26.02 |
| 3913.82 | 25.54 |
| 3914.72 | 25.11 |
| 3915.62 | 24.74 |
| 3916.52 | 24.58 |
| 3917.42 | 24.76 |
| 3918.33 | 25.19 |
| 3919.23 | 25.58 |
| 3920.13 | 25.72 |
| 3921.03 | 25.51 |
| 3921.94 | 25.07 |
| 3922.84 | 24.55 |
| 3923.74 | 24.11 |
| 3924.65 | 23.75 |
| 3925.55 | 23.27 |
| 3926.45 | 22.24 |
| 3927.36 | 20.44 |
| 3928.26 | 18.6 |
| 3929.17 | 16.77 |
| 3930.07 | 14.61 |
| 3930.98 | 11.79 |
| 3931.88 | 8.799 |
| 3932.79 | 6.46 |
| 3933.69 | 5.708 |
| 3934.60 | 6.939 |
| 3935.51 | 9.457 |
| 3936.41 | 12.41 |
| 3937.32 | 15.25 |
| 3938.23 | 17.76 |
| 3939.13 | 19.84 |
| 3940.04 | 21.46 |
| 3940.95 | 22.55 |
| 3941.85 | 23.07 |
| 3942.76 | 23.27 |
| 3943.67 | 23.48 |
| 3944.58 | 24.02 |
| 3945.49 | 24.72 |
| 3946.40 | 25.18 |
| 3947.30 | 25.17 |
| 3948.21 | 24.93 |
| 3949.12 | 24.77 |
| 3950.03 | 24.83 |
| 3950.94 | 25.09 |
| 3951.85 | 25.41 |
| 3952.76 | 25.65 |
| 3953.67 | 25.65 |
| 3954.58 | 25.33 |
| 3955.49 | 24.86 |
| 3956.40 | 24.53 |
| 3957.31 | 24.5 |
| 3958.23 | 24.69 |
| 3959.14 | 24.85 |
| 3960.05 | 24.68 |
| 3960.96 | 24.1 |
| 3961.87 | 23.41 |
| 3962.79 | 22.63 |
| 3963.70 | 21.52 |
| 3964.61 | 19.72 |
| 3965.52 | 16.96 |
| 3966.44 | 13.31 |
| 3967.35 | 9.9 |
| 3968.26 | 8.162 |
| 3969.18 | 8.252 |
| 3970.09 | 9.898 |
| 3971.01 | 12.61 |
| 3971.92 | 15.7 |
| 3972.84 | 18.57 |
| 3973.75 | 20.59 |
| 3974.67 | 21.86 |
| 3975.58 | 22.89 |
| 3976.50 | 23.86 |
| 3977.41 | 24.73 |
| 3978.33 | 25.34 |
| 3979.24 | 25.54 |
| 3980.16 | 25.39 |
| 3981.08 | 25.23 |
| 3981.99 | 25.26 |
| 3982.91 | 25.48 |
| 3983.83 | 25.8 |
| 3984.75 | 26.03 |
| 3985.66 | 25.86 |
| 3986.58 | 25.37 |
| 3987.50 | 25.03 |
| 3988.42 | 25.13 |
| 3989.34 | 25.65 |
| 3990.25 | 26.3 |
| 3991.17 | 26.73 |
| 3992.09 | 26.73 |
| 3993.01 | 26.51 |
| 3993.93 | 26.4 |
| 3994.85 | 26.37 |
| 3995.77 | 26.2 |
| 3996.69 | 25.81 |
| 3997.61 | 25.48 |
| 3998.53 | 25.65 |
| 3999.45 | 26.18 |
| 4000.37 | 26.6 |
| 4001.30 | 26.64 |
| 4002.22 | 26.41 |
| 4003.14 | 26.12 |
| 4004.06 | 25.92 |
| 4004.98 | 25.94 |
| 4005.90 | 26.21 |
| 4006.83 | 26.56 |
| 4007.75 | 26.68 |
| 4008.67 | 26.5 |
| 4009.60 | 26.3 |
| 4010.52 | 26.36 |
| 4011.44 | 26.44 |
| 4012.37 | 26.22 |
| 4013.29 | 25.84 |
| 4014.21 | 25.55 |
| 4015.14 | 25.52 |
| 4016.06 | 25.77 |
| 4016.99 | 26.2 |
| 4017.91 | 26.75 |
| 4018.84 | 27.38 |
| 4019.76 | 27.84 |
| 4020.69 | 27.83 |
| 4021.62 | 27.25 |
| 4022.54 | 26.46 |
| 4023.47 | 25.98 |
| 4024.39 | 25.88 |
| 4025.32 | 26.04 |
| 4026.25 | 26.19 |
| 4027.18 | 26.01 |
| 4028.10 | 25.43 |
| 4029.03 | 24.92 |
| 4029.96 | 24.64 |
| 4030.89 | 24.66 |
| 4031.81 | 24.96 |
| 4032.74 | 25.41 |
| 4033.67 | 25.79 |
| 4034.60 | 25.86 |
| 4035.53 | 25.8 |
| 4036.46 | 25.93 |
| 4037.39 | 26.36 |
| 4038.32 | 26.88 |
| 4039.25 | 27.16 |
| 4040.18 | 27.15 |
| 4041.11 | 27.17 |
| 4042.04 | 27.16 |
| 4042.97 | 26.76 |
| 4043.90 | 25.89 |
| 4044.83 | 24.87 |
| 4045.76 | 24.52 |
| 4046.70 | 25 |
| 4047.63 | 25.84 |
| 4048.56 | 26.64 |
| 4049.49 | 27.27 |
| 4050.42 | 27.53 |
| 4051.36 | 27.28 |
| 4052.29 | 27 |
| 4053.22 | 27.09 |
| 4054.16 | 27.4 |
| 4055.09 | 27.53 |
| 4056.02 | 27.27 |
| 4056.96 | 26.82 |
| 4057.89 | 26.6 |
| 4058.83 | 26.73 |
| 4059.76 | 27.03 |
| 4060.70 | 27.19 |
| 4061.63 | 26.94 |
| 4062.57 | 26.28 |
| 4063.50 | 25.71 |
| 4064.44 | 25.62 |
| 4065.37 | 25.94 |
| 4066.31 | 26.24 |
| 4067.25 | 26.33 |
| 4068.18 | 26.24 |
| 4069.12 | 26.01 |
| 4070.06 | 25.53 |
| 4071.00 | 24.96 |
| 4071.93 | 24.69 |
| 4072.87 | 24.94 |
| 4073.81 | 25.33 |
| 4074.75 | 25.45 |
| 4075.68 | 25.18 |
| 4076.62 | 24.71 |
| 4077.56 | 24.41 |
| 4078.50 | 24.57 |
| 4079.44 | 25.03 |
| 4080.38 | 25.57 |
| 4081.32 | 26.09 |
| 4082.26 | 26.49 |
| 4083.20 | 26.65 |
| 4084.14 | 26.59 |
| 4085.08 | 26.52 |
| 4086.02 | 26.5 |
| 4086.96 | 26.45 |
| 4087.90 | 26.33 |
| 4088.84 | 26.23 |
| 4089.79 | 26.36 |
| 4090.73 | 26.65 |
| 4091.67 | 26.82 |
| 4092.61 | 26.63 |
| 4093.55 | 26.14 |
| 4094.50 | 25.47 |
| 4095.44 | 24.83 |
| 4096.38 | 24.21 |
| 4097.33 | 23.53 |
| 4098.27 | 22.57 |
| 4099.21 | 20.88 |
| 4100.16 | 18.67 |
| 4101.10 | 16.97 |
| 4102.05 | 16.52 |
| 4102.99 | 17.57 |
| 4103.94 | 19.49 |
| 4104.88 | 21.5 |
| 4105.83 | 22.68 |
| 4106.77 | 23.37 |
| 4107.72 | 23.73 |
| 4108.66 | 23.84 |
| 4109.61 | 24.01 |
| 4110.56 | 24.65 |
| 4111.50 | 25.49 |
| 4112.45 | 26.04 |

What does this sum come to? 25.9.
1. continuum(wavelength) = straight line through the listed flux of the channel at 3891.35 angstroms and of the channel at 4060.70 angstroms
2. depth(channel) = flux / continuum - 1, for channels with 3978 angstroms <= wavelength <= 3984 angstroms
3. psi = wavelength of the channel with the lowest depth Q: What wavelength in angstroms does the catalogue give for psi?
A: 3981.99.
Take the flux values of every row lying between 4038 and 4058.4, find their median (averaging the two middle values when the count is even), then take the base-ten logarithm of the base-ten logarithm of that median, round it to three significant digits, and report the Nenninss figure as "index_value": 0.156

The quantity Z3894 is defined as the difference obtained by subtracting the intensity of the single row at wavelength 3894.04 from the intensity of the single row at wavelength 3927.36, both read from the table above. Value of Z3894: -2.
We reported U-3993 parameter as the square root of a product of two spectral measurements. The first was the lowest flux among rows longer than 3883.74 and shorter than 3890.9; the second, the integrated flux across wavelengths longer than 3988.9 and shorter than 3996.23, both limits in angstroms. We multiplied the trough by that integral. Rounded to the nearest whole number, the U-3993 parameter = 55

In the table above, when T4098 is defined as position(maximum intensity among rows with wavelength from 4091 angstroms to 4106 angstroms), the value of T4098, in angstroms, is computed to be 4091.67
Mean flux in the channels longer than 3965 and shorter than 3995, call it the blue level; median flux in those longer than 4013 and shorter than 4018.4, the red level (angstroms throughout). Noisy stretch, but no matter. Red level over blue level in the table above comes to 1.19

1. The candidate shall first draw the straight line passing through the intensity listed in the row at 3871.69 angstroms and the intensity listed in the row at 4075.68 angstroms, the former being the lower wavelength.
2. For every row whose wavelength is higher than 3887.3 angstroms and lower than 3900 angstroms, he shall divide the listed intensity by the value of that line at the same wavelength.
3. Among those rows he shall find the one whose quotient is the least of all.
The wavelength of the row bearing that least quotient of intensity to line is 3888.67 angstroms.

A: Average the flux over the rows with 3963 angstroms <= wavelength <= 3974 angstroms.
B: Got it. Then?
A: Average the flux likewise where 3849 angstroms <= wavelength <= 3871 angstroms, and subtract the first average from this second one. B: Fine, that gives 12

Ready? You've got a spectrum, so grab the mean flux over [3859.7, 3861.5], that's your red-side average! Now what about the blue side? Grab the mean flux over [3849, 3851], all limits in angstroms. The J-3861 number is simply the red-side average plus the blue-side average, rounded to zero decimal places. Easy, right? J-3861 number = 52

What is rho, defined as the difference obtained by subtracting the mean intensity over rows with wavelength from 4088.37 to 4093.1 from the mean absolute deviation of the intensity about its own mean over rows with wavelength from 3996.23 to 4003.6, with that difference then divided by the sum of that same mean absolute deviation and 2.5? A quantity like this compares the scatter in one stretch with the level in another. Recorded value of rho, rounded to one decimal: -9.2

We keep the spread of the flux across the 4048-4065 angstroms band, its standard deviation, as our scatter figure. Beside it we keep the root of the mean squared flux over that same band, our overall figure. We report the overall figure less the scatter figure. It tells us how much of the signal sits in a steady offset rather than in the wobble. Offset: 26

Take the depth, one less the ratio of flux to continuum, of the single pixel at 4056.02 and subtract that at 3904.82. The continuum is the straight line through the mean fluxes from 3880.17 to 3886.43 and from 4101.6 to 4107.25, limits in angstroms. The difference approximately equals -0.34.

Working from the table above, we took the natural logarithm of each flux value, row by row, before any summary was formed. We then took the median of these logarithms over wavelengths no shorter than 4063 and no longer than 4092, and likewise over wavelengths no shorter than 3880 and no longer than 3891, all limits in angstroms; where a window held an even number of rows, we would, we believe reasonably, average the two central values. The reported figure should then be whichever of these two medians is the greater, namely 3.26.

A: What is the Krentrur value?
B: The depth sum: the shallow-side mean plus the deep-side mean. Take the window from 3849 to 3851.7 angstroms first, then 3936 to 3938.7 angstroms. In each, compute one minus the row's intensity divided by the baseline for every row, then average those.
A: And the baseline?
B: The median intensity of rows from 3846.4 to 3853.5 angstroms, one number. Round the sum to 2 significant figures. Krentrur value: 0.43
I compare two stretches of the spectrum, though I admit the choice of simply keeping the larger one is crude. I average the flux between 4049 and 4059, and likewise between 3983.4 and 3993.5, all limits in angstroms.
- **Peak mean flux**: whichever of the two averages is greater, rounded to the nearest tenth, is 27.1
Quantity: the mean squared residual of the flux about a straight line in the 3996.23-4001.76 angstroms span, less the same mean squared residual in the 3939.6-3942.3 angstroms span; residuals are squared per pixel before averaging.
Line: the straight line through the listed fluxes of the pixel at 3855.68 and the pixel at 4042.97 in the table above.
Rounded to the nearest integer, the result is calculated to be -17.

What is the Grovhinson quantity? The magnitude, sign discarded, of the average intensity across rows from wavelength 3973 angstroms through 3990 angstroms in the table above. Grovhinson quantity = 24.7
